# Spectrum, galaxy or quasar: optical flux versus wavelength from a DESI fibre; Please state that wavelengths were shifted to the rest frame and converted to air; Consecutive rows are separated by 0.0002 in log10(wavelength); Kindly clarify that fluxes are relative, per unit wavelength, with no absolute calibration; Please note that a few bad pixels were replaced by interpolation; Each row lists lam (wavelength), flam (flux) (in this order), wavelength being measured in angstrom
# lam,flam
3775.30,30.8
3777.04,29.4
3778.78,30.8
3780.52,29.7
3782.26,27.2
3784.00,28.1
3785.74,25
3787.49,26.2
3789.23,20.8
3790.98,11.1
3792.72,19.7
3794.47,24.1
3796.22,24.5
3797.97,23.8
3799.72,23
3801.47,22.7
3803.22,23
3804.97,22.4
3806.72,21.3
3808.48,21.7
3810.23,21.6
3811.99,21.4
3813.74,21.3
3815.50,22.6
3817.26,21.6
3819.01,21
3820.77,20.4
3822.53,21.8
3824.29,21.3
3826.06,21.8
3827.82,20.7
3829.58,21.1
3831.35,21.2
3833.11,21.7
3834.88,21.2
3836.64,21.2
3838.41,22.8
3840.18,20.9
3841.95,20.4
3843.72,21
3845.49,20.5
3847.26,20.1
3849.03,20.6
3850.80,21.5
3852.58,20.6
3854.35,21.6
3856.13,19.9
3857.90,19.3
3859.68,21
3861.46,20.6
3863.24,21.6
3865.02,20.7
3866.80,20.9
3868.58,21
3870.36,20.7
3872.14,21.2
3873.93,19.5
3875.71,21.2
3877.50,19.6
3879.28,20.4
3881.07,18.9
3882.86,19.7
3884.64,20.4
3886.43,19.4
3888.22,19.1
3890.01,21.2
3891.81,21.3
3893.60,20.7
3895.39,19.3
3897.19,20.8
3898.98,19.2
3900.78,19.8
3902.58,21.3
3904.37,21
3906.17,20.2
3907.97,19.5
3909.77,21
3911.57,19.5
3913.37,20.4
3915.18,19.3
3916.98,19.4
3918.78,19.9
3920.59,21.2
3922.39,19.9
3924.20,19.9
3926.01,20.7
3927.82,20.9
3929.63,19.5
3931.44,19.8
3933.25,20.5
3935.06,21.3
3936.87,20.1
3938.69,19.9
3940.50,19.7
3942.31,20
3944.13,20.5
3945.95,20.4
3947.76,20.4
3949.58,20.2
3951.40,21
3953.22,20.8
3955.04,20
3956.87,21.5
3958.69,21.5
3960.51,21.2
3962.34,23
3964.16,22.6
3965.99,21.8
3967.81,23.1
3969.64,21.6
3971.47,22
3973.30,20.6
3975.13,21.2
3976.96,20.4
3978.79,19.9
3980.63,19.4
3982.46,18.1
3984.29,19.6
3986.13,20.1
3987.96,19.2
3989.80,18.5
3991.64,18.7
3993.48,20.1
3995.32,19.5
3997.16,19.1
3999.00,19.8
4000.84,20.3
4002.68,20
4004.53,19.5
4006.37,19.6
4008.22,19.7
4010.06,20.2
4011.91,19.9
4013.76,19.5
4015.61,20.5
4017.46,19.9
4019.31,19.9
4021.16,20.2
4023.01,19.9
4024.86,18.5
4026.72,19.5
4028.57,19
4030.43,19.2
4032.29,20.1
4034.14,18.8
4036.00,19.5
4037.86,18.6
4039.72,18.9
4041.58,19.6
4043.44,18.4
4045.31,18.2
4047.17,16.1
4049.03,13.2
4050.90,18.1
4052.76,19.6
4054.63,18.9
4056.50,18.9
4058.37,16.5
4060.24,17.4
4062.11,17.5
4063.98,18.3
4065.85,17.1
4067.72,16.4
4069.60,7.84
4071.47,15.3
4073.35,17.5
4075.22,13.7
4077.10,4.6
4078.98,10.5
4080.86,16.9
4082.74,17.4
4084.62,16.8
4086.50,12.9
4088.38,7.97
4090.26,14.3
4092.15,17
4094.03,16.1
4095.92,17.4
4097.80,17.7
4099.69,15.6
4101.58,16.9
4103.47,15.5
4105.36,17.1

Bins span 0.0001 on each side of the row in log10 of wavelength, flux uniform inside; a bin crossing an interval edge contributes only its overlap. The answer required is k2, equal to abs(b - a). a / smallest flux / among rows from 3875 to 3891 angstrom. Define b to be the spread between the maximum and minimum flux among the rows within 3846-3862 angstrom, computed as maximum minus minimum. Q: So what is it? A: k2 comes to 17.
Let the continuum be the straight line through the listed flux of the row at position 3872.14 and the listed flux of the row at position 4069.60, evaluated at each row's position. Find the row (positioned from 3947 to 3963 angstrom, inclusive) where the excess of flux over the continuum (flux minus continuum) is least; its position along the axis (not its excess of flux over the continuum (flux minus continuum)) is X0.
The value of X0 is 3949.58 angstrom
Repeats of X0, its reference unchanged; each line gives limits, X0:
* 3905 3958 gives 3907.97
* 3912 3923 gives 3915.18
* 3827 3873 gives 3827.82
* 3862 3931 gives 3881.07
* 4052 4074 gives 4069.60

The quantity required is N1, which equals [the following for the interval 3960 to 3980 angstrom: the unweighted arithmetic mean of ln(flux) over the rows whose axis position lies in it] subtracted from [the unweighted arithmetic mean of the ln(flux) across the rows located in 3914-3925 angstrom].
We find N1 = -0.08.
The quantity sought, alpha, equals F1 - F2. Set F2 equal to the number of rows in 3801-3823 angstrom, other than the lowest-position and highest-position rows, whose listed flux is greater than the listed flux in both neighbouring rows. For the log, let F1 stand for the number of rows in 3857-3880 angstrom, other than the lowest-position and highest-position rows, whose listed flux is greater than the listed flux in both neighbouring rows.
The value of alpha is 2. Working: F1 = 5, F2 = 3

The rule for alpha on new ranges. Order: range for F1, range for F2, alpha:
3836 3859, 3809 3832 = 1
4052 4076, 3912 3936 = 0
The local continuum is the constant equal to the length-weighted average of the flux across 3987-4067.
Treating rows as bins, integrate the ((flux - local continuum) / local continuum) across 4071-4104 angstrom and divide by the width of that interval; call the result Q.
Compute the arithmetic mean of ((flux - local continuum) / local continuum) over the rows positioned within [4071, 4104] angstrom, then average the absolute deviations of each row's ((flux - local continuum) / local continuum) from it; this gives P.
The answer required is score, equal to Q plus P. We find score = -0.08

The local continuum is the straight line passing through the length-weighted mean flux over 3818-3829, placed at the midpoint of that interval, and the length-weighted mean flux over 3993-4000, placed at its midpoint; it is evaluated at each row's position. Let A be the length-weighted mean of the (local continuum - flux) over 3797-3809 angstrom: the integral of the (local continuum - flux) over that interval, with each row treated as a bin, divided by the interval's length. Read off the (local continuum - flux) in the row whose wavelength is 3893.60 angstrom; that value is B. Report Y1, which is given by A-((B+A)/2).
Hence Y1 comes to -0.5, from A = -1.2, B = -0.2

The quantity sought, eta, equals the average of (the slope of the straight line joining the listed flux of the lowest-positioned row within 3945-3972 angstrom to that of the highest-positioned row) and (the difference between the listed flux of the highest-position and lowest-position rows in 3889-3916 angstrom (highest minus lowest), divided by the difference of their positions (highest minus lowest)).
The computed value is -0.01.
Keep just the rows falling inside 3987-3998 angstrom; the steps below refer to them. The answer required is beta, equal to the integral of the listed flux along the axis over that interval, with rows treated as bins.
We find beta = 211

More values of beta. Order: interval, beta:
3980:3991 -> 211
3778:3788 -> 279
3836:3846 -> 211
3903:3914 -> 224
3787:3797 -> 208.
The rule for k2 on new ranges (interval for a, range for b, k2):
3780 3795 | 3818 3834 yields 10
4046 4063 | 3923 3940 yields 11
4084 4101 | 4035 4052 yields 2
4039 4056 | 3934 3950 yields 12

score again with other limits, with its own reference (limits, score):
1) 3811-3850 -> 0.15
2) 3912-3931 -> 0.09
